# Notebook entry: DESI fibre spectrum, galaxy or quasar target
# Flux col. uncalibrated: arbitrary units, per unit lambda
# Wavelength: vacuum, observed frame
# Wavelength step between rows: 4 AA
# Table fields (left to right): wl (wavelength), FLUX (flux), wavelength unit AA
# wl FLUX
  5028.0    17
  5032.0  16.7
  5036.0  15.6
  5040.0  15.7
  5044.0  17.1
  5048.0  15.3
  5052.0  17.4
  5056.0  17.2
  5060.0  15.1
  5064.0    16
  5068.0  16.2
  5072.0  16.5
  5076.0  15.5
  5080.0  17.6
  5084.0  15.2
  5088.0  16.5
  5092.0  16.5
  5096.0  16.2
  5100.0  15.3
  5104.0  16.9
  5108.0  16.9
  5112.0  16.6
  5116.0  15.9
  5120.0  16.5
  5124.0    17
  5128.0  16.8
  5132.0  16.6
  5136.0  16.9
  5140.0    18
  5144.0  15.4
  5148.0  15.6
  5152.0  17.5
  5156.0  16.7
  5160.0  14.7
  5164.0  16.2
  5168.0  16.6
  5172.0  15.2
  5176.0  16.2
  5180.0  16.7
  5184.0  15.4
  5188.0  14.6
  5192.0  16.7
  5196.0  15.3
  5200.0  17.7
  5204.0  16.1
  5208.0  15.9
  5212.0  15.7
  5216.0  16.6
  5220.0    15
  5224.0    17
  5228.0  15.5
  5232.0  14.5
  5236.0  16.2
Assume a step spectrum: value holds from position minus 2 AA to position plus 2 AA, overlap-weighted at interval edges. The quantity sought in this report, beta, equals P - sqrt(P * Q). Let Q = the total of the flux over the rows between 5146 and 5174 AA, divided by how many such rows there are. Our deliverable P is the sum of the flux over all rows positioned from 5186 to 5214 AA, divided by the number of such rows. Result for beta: -0.04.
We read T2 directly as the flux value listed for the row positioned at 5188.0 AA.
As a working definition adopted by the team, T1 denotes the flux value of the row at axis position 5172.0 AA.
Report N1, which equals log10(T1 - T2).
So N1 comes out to -0.2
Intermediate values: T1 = 15.2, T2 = 14.6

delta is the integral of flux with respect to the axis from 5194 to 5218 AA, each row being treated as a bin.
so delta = 389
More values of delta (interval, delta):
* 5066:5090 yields 390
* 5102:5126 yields 399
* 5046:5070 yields 389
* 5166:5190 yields 379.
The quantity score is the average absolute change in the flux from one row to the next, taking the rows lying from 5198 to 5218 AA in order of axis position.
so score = 0.7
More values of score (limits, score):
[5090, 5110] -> 0.7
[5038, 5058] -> 1.4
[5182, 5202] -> 1.7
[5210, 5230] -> 1.5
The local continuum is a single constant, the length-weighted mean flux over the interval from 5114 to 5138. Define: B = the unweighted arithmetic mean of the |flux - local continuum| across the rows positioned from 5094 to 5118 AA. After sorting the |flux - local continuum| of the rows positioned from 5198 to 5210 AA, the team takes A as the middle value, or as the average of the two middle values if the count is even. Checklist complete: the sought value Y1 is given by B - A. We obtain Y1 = -0.2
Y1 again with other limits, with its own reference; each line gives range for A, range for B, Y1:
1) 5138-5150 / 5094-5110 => -0.6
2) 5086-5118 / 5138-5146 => 1.0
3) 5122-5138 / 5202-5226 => 0.5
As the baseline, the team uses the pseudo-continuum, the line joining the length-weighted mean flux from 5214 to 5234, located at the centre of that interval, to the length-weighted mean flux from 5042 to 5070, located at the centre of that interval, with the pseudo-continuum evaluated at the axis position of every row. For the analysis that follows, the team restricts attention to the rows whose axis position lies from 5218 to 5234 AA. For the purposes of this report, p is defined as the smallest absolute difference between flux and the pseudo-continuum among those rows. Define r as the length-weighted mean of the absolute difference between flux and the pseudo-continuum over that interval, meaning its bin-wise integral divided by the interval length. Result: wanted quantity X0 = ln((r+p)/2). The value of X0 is -0.6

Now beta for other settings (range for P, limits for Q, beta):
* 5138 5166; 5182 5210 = 0.17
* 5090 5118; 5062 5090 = 0.06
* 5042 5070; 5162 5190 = 0.24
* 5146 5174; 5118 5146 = -0.33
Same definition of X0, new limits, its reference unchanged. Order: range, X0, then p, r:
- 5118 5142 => -0.4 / 0.40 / 0.91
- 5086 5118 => -1.4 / 0.02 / 0.46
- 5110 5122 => -1.2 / 0.21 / 0.36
